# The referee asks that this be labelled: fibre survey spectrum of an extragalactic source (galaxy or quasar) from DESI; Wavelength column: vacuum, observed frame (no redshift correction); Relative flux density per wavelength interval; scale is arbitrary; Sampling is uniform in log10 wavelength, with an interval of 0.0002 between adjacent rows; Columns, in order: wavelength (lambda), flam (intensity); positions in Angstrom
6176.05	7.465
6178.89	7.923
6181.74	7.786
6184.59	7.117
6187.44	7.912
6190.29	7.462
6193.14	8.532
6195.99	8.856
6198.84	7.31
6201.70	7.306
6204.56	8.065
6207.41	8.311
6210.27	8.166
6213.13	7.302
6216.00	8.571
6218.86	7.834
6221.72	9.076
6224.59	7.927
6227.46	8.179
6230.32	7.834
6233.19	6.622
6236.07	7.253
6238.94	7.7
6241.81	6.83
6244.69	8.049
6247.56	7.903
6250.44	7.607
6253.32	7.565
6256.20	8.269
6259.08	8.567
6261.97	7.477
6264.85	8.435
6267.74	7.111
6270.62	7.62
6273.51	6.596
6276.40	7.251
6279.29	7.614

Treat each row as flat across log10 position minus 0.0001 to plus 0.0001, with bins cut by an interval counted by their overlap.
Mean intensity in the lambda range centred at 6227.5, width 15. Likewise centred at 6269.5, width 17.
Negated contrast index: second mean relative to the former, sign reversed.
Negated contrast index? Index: -0.94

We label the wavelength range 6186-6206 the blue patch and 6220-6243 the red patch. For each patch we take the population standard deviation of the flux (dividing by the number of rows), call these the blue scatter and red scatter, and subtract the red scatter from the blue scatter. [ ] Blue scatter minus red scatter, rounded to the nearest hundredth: -0.17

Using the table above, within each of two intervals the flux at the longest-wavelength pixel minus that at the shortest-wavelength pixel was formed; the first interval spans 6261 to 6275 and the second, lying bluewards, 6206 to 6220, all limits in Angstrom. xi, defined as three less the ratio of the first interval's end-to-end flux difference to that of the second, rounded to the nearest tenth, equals 1.2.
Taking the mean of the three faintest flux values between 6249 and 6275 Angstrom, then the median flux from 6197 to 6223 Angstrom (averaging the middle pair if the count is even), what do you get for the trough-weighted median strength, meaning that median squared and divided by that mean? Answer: 9.2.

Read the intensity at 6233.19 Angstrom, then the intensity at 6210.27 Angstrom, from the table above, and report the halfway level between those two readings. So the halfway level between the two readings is 7.39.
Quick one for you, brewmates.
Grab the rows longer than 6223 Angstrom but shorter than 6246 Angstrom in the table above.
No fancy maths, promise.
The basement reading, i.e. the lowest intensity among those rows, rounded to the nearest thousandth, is 6.622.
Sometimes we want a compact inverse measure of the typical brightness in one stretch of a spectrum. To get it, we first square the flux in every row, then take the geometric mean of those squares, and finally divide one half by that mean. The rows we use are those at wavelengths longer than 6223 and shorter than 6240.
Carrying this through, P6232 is 0.0087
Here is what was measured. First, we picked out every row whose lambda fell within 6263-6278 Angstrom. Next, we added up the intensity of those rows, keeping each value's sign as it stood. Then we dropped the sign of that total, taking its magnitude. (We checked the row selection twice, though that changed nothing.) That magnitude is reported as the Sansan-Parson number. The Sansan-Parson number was 37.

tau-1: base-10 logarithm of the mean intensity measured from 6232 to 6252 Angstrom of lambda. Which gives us 0.871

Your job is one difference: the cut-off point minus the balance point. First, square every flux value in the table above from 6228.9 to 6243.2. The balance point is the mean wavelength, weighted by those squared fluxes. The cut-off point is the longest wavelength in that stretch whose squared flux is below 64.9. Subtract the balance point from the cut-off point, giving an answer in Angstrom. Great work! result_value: 5.9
